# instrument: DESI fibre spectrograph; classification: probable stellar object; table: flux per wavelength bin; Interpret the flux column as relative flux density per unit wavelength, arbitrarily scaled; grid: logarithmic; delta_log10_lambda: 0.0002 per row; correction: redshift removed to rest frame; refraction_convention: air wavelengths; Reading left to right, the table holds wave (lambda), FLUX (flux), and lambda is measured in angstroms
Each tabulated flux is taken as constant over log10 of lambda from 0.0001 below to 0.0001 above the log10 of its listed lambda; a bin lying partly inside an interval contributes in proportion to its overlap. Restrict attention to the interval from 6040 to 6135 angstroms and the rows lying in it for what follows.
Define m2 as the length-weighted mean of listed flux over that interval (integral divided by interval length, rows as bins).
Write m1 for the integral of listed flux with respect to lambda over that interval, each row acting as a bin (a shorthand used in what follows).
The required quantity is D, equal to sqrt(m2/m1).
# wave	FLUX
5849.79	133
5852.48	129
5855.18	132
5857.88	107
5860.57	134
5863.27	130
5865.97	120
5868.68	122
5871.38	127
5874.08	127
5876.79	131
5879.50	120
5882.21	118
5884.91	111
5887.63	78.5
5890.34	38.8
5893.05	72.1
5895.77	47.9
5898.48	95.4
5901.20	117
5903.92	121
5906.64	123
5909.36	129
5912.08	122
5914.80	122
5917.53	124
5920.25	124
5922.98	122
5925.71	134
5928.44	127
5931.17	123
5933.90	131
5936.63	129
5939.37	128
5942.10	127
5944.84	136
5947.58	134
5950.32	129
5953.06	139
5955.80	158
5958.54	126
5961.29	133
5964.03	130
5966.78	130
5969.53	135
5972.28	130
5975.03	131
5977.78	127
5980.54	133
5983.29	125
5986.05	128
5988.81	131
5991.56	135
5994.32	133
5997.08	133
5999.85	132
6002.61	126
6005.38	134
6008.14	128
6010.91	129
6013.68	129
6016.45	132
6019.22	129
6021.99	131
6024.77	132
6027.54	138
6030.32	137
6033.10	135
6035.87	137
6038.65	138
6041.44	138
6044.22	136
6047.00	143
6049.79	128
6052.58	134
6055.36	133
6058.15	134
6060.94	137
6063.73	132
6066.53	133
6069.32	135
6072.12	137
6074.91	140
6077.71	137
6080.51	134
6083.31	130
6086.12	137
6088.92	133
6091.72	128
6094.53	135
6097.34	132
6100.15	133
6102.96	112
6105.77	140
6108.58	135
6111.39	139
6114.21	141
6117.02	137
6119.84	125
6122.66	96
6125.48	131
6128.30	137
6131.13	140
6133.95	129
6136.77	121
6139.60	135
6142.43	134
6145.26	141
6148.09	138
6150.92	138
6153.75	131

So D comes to 0.10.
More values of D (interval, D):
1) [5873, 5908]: 0.17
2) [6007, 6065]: 0.13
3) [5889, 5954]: 0.12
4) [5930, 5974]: 0.15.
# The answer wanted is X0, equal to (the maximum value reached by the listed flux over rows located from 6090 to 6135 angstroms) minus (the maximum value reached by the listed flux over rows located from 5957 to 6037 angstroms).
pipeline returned 3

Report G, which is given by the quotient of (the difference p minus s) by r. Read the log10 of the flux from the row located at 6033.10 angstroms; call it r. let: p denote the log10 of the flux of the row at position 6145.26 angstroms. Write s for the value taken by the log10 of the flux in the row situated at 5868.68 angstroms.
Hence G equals 0.030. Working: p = 2.15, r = 2.13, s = 2.09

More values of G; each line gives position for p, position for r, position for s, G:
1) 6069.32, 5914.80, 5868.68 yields 0.021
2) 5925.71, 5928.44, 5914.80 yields 0.019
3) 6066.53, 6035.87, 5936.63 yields 0.006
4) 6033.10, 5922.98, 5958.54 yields 0.014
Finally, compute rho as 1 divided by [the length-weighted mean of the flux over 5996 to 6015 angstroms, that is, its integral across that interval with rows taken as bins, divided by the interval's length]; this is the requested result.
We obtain 0.0077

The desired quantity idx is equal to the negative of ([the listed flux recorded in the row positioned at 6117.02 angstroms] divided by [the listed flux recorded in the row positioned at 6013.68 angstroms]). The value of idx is -1.06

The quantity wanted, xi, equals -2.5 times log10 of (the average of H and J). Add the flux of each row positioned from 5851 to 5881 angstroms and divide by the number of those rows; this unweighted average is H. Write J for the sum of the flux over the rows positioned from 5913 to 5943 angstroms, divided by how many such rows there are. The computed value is -5.25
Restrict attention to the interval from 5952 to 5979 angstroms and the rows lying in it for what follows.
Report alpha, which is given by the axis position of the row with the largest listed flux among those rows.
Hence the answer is 5955.80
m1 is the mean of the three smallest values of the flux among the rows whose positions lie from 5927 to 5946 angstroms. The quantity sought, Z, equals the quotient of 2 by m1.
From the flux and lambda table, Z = 0.0159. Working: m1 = 126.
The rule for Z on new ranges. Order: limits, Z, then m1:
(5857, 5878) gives 0.0172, 116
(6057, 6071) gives 0.0150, 133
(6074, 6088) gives 0.0150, 134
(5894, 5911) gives 0.0231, 87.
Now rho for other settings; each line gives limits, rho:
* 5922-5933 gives 0.0079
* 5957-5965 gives 0.0077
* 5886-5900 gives 0.0147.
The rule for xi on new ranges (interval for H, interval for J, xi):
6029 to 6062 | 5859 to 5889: -5.27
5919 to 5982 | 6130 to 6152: -5.31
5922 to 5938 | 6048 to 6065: -5.29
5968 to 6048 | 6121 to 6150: -5.30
